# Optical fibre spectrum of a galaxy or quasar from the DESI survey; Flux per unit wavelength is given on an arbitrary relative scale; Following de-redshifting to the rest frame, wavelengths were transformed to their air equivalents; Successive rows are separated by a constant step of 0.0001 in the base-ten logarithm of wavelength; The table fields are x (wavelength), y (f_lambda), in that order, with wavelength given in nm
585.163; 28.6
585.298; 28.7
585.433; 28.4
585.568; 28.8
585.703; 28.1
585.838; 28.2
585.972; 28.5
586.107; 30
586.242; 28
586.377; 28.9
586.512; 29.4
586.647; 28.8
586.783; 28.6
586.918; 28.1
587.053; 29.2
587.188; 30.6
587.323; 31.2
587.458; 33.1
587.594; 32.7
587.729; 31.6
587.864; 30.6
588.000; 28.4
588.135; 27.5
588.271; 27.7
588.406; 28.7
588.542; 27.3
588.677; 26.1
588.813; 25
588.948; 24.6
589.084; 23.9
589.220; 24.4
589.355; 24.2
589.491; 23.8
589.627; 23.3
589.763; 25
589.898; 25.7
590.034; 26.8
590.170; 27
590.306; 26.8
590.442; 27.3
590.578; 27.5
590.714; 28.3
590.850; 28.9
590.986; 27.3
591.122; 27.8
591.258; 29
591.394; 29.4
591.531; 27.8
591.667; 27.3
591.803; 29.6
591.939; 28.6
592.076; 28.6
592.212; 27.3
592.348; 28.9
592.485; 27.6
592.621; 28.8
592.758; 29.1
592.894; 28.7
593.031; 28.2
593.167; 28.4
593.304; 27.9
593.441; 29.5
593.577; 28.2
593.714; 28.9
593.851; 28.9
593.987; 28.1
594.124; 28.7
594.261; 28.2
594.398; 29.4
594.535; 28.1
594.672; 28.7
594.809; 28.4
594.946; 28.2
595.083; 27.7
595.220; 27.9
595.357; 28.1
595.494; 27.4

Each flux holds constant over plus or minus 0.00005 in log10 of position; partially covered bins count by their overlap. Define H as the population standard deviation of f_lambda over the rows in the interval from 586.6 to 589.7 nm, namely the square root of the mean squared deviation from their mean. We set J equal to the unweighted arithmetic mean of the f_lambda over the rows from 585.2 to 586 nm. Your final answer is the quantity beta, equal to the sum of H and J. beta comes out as 31.4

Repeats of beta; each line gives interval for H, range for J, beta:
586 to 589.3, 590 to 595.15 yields 30.7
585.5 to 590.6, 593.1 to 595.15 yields 30.9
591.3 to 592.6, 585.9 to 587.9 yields 30.8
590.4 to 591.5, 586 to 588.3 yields 30.4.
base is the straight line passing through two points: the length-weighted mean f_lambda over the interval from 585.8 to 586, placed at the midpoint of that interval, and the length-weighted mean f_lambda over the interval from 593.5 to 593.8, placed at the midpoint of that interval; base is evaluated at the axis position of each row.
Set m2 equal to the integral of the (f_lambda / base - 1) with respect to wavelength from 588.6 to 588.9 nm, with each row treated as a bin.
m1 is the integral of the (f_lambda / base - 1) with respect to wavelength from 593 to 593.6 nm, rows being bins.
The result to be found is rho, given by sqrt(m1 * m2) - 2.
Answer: -1.99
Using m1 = 0.00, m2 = -0.031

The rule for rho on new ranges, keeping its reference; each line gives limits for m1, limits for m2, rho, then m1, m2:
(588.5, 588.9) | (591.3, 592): -2.00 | -0.04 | 0.000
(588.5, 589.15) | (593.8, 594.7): -1.99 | -0.07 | -0.001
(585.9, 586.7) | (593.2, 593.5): -2.00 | 0.01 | 0.000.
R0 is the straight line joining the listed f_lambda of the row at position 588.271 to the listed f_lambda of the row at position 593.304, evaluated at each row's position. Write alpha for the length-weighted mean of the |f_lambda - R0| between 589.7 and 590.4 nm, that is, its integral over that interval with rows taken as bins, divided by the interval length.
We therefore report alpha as 1.5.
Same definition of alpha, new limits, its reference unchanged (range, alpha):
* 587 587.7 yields 3.8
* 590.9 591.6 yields 0.7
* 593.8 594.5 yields 0.7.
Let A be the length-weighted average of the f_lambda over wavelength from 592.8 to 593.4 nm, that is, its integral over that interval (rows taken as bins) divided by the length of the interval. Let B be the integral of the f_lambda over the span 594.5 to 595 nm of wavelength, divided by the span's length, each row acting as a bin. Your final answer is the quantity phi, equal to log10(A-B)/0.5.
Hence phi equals -3.4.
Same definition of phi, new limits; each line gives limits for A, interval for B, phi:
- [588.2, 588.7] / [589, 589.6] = 1.1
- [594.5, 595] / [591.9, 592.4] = -2.8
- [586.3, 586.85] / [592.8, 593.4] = -0.6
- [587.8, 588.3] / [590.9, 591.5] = -1.3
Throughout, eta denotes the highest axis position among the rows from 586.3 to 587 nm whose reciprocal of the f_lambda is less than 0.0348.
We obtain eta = 586.647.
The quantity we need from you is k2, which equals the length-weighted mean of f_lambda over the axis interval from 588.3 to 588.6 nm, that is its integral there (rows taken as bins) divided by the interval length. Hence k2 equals 28.0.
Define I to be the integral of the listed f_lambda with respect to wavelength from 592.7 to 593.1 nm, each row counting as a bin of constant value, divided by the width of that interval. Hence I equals 28.7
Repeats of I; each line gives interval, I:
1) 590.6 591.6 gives 28.3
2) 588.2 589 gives 26.6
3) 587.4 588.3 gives 30.3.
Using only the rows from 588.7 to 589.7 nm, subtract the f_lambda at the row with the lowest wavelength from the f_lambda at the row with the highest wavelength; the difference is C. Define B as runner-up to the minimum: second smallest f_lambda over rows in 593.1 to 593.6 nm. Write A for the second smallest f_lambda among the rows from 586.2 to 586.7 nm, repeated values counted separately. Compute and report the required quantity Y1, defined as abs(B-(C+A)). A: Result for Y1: 1.1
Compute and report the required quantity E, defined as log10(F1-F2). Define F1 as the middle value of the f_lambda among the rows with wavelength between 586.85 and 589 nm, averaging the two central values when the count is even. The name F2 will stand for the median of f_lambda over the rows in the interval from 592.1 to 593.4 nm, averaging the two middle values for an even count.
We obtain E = -0.8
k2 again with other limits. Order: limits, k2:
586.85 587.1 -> 28.6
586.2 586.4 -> 28.4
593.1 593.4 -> 28.2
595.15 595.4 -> 28.0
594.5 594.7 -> 28.4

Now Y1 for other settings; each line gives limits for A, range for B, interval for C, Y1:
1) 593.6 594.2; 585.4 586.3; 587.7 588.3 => 3.3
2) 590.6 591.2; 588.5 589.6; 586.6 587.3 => 5.7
